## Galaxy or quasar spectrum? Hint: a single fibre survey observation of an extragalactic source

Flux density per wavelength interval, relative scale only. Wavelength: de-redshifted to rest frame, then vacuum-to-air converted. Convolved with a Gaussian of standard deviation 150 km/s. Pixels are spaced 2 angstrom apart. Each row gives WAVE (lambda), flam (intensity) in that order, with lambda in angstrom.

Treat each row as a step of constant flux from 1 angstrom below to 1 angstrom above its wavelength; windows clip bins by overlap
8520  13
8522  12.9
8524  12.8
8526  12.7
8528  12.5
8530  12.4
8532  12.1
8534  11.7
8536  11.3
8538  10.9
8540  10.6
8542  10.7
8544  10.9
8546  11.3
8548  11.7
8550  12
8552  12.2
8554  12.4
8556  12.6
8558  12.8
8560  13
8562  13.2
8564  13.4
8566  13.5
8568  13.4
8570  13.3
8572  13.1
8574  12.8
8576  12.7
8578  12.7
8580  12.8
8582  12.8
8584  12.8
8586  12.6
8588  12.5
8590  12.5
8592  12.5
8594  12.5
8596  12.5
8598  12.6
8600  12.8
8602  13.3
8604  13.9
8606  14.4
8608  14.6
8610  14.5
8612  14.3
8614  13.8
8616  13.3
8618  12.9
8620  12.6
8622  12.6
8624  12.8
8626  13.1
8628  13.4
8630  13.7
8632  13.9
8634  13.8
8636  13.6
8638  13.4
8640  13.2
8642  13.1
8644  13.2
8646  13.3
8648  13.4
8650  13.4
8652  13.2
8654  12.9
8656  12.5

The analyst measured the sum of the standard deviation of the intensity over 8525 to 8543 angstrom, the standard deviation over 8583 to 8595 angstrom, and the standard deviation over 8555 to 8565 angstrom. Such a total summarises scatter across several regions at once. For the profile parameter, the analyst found 1.2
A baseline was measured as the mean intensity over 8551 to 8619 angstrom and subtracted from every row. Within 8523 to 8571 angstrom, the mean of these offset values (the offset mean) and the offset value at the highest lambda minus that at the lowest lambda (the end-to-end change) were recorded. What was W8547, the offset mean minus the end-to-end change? -1.4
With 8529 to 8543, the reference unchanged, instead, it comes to 0.0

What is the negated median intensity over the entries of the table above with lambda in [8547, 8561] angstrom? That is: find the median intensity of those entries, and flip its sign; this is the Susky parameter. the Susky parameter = -12.4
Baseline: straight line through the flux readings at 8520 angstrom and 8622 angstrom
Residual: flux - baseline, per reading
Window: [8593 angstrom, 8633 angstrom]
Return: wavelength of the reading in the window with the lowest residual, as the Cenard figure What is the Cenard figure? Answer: 8594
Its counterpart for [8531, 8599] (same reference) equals 8540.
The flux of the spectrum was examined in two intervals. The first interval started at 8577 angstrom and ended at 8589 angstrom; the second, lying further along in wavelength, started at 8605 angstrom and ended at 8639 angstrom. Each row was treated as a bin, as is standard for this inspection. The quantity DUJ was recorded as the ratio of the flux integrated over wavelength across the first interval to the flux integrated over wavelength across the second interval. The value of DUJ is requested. 0.3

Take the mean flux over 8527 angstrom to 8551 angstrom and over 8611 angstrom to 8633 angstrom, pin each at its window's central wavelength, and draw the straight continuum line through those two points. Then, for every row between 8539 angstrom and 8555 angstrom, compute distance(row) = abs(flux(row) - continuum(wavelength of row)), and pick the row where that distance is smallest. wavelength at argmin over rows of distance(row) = 8548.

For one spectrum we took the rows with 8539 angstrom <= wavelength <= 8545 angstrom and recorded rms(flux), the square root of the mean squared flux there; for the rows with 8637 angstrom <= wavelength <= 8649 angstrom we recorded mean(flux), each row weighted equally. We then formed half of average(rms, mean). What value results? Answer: 6.0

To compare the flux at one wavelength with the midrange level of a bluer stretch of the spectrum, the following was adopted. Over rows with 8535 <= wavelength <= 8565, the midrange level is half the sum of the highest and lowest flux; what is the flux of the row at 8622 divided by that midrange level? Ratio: 1.05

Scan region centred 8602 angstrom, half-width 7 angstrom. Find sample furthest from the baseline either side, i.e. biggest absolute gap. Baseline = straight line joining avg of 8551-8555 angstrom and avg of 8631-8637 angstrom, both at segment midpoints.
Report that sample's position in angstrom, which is 8608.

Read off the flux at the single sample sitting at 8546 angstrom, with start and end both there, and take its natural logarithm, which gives 2.42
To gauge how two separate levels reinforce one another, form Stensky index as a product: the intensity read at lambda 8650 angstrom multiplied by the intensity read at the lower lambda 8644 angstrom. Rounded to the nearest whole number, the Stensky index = 177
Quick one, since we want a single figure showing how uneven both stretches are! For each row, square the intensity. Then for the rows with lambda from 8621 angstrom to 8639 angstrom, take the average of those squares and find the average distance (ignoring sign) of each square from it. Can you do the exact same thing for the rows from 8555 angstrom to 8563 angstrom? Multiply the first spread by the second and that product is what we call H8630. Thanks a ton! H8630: 49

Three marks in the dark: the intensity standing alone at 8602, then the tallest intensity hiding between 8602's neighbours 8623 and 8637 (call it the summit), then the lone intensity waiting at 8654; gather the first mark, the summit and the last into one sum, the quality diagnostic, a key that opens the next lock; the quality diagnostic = 40.1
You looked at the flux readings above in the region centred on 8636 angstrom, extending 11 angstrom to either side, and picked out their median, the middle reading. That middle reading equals 13.4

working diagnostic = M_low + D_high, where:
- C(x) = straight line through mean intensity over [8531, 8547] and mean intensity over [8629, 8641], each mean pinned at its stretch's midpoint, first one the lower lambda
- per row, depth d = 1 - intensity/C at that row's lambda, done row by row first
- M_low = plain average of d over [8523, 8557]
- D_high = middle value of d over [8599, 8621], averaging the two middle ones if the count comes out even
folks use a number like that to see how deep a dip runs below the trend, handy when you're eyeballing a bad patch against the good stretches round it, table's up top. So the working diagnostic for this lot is -0.11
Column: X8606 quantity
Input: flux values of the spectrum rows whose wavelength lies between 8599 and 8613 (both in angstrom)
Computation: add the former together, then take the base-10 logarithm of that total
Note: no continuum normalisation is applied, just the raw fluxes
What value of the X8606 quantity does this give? 1.99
